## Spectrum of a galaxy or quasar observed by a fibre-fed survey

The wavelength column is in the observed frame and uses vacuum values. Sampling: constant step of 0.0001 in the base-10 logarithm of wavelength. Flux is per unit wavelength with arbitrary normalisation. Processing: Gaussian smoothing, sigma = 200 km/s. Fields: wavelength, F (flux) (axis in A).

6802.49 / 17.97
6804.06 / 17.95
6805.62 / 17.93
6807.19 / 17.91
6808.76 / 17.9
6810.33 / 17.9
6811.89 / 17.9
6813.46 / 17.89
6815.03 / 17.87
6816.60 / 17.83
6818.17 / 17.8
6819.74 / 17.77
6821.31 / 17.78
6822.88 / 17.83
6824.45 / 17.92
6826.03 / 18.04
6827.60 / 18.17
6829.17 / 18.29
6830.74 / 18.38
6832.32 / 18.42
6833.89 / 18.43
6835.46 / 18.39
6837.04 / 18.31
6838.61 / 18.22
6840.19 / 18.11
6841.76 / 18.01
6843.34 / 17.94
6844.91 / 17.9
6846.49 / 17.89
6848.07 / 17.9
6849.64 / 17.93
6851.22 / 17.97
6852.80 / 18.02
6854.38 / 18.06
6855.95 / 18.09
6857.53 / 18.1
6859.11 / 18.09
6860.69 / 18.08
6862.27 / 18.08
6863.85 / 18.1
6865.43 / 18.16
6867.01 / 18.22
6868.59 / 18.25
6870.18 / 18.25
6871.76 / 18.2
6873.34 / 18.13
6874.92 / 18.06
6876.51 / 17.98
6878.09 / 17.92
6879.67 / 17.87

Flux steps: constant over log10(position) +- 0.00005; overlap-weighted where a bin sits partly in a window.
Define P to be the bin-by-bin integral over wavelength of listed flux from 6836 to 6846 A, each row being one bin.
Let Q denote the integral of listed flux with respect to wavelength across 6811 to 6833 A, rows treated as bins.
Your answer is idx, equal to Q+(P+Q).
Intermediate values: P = 181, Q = 396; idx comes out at 972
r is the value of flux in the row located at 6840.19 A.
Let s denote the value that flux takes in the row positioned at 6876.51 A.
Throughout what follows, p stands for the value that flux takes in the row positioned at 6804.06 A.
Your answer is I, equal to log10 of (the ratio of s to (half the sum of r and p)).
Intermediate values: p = 17.95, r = 18.11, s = 17.98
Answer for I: -0.0012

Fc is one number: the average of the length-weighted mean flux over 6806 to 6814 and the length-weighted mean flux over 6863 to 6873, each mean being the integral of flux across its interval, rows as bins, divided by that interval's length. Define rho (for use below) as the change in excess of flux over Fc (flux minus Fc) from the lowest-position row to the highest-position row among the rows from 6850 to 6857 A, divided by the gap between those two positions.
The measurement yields 0.03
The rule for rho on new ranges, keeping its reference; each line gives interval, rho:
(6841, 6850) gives -0.01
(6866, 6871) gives 0.01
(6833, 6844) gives -0.05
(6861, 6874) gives 0.00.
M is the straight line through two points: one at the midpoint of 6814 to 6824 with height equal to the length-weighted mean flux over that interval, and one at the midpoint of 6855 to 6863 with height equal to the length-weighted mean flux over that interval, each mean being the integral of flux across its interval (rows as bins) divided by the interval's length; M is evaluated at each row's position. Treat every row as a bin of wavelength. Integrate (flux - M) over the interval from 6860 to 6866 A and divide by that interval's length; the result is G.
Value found -0.03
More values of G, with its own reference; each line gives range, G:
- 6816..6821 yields -0.02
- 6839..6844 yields 0.06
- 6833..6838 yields 0.44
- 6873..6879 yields -0.21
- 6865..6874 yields 0.03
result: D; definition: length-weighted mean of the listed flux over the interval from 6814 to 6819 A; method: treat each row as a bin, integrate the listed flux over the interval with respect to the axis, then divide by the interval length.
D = 17.8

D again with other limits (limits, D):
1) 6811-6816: 17.9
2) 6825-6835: 18.3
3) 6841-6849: 17.9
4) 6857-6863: 18.1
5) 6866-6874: 18.2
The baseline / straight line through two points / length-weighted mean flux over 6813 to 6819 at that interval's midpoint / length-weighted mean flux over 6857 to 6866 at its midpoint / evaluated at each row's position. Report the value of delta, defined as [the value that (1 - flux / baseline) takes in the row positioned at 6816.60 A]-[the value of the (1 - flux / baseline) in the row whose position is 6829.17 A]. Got 0.02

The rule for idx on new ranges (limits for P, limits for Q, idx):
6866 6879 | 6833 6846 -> 708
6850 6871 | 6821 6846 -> 1287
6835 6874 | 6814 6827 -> 1170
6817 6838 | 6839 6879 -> 1825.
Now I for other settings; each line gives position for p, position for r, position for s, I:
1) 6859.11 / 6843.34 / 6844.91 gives -0.0028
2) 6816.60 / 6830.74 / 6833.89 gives 0.0077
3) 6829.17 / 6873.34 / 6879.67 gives -0.0082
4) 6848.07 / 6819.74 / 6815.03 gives 0.0009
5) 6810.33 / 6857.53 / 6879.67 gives -0.0031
